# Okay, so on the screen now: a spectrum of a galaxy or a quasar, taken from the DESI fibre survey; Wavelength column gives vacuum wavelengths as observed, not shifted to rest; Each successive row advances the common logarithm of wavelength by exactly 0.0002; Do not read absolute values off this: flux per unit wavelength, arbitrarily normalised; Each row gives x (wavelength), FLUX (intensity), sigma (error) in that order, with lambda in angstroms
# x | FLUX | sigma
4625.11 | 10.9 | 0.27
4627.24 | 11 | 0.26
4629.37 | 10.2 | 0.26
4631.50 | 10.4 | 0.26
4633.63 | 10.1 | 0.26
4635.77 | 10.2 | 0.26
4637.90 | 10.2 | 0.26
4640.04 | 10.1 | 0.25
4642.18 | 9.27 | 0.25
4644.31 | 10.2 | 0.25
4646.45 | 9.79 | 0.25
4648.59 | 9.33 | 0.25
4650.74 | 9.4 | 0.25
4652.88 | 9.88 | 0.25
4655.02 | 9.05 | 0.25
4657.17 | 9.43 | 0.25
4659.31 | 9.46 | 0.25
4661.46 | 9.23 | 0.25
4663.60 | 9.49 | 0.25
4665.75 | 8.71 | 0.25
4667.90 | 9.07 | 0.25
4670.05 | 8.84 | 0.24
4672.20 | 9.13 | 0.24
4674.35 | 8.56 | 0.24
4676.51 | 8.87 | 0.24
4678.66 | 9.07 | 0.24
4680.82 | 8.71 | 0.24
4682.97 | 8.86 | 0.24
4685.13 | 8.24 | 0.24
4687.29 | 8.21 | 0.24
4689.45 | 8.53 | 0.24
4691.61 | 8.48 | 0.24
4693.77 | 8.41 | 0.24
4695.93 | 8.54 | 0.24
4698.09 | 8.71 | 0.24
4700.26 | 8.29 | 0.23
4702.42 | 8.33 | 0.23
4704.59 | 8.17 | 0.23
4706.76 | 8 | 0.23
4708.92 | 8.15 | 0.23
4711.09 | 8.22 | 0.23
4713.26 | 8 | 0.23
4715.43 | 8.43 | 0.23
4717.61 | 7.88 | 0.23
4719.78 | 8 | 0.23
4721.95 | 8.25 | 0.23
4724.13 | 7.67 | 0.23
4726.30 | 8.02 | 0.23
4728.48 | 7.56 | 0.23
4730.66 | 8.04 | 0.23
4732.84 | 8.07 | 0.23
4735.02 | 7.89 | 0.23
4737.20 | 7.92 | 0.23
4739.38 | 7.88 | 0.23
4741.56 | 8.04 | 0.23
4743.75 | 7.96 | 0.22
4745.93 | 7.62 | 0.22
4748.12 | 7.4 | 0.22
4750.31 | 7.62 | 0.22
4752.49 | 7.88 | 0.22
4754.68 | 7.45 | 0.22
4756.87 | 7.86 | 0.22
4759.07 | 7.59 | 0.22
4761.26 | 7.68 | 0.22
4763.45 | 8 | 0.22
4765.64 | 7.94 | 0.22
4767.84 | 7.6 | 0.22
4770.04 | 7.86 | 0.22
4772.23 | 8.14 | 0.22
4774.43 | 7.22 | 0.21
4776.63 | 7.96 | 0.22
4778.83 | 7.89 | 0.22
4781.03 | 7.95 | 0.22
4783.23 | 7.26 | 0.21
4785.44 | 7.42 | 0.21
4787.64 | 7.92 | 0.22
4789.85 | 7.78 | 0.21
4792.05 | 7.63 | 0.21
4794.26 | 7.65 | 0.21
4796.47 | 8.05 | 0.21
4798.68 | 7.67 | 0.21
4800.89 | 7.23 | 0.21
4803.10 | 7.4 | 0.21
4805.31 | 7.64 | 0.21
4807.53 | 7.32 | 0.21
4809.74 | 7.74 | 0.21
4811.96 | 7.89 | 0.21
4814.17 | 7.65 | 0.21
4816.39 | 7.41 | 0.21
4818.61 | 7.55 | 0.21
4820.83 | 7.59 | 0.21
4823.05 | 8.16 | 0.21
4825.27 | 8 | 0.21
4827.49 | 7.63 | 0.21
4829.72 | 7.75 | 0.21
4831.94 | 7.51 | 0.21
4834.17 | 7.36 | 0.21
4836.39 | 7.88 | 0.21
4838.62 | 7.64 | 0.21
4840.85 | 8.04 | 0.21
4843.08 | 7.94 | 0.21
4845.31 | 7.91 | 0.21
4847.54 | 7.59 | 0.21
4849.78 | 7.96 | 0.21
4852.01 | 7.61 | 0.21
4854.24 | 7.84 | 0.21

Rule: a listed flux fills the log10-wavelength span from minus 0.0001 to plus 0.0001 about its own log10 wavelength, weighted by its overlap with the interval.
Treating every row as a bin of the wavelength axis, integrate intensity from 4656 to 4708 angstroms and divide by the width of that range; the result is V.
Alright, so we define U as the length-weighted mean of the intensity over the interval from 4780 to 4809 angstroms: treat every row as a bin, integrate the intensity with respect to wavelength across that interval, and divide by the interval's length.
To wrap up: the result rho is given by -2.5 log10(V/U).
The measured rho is -0.15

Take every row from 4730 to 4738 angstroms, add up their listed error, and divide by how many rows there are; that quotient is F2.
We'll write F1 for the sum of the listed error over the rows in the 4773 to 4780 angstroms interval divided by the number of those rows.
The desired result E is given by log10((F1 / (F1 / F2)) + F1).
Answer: -0.350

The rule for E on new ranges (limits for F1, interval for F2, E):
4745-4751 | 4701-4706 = -0.347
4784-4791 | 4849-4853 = -0.373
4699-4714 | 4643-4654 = -0.319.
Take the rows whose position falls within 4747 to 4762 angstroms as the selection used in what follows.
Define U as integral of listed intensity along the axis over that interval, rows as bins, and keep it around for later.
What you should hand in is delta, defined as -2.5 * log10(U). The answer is -5.15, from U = 115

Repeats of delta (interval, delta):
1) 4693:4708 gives -5.24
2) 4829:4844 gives -5.16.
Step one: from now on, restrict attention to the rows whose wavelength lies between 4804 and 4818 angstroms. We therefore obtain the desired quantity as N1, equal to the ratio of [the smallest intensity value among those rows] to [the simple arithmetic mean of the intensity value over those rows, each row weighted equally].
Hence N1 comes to 0.962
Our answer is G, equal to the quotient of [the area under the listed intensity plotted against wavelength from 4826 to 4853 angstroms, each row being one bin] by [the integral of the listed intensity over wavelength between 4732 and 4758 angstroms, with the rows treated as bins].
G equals 1.03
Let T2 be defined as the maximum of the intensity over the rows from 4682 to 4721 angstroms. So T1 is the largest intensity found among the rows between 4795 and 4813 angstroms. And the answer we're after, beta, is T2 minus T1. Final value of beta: 0.8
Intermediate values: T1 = 8.05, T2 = 8.86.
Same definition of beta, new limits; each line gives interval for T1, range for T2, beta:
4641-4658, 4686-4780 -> -1.5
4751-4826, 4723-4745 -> -0.1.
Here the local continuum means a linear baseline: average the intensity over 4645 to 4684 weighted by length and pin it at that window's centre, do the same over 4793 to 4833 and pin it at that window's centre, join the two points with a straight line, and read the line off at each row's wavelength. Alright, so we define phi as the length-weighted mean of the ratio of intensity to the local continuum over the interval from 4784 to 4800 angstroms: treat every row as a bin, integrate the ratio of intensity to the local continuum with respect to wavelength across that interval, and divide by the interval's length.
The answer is 0.98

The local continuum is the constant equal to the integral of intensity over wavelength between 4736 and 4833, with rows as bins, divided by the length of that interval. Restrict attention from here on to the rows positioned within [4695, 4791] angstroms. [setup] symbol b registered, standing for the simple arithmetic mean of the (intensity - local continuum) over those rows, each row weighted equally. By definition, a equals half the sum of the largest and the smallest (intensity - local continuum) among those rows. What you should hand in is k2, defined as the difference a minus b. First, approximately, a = 0.3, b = 0.2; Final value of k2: 0.055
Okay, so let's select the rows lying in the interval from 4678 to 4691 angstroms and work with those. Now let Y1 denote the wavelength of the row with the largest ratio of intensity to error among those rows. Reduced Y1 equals 4678.66 angstroms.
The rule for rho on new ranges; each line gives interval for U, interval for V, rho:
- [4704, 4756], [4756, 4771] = 0.02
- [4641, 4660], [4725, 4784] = 0.22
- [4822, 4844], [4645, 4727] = -0.12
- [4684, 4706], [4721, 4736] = 0.06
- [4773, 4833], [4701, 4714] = -0.07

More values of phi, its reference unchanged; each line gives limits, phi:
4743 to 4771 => 0.94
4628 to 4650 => 1.06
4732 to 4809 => 0.96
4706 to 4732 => 0.93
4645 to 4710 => 0.98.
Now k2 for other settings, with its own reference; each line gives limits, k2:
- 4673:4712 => 0.071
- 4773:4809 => 0.011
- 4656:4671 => -0.076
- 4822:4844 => -0.031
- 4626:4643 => -0.049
